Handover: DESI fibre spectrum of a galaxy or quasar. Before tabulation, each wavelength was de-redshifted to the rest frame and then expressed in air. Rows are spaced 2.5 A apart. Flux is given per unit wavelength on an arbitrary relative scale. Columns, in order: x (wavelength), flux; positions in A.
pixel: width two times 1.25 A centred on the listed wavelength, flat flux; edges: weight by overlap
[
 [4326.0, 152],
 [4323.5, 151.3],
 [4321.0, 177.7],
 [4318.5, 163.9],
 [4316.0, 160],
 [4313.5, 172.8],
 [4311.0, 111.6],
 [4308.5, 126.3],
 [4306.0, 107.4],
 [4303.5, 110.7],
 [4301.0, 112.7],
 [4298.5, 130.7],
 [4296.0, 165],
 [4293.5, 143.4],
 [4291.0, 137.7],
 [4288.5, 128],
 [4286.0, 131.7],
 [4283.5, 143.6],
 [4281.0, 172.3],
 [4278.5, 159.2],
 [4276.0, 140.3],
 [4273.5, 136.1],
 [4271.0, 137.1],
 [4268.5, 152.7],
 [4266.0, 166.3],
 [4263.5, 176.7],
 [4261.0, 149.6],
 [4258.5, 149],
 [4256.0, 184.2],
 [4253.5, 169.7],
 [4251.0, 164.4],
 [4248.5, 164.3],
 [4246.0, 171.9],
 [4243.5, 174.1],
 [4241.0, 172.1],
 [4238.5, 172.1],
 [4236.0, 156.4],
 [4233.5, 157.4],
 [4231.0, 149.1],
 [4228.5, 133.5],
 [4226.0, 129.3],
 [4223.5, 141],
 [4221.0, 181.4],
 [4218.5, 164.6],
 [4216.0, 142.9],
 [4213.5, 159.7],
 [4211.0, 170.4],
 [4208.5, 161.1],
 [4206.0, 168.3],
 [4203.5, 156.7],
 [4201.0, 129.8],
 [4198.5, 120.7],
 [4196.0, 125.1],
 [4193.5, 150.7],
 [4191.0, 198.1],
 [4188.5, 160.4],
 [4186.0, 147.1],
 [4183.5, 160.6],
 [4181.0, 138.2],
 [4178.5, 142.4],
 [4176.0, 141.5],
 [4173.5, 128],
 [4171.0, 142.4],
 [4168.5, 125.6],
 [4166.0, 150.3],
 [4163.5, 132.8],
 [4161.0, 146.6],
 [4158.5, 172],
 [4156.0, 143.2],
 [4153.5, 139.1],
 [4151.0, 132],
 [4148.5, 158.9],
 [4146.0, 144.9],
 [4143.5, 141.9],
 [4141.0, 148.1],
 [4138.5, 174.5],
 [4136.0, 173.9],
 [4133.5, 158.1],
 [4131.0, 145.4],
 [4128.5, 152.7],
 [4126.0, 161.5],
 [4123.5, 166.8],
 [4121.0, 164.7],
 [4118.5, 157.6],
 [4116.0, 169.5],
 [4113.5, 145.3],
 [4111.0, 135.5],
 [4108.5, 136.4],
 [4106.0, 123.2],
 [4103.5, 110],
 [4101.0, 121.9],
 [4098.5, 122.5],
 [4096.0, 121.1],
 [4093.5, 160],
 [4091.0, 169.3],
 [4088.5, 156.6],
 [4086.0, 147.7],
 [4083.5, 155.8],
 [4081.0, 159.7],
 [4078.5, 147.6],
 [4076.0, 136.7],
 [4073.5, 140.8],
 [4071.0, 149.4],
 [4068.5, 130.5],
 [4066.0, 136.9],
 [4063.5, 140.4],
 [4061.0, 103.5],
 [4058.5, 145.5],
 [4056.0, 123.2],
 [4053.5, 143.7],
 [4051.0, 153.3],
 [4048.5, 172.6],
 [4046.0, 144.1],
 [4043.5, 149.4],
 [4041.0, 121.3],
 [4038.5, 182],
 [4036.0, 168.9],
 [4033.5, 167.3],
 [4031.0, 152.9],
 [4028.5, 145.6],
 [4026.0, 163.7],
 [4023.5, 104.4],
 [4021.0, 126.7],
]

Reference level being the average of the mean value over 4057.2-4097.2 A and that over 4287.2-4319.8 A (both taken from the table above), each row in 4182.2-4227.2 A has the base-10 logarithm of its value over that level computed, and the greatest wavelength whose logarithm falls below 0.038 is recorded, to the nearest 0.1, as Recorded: 4226.0 A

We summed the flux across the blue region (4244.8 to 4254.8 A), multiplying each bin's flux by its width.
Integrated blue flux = 1676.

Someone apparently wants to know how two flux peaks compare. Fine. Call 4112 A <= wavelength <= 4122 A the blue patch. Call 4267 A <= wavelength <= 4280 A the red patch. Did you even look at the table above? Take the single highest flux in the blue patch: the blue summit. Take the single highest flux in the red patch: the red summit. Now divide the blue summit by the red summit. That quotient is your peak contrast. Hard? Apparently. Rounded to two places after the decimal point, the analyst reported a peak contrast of 1.06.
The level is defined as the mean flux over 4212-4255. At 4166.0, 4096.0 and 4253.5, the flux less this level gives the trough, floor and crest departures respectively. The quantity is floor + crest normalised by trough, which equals 3.1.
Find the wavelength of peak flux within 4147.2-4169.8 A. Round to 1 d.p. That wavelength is 4158.5 A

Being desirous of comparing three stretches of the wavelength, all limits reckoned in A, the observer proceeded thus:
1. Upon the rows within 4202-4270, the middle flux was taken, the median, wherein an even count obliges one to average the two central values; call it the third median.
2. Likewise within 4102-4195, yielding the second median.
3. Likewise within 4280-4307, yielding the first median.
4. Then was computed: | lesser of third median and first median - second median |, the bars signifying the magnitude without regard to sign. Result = 15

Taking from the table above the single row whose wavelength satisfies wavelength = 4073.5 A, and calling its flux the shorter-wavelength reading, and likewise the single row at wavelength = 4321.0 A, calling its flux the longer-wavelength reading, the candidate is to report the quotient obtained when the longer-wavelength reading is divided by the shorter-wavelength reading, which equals 1.26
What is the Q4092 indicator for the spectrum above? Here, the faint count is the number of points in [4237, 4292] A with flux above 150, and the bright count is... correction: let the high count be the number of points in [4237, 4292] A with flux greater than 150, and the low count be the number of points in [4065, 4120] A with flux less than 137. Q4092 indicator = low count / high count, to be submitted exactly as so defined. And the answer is 0.77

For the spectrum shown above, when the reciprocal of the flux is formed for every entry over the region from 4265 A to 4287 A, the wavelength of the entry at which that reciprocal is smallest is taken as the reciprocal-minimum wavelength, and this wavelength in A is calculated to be 4281.0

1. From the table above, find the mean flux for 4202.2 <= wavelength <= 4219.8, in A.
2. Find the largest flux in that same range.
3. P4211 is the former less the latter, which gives -10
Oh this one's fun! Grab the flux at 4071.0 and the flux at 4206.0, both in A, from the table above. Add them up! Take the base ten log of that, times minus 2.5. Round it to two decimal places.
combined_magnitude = -6.26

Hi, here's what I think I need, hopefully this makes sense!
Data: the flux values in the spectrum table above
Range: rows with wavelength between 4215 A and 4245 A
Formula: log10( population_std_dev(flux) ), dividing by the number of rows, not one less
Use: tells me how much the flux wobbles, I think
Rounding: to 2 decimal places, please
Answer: 1.22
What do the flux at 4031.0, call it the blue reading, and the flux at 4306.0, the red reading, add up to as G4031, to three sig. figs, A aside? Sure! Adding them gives 260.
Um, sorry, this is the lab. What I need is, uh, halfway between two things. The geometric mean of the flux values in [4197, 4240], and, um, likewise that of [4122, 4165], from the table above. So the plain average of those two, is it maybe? 152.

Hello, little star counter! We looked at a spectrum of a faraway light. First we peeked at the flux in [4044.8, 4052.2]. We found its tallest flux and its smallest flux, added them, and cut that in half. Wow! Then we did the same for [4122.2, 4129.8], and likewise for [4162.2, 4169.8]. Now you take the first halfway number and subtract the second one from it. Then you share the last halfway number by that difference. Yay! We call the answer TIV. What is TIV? -99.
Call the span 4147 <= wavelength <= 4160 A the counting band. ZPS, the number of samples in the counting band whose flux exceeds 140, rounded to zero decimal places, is 3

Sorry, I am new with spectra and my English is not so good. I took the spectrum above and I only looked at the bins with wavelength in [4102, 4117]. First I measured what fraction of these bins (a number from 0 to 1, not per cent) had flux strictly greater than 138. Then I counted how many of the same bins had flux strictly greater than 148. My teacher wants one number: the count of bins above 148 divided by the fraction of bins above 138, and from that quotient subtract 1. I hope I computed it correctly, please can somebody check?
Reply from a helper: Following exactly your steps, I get 2.0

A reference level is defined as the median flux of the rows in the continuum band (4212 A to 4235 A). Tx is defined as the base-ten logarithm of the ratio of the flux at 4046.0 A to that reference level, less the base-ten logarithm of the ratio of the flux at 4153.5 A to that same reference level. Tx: 0.02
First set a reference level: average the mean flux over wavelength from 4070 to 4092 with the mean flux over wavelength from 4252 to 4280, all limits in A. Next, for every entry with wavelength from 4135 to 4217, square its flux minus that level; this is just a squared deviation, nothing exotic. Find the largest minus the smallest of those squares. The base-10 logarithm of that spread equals 3.29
